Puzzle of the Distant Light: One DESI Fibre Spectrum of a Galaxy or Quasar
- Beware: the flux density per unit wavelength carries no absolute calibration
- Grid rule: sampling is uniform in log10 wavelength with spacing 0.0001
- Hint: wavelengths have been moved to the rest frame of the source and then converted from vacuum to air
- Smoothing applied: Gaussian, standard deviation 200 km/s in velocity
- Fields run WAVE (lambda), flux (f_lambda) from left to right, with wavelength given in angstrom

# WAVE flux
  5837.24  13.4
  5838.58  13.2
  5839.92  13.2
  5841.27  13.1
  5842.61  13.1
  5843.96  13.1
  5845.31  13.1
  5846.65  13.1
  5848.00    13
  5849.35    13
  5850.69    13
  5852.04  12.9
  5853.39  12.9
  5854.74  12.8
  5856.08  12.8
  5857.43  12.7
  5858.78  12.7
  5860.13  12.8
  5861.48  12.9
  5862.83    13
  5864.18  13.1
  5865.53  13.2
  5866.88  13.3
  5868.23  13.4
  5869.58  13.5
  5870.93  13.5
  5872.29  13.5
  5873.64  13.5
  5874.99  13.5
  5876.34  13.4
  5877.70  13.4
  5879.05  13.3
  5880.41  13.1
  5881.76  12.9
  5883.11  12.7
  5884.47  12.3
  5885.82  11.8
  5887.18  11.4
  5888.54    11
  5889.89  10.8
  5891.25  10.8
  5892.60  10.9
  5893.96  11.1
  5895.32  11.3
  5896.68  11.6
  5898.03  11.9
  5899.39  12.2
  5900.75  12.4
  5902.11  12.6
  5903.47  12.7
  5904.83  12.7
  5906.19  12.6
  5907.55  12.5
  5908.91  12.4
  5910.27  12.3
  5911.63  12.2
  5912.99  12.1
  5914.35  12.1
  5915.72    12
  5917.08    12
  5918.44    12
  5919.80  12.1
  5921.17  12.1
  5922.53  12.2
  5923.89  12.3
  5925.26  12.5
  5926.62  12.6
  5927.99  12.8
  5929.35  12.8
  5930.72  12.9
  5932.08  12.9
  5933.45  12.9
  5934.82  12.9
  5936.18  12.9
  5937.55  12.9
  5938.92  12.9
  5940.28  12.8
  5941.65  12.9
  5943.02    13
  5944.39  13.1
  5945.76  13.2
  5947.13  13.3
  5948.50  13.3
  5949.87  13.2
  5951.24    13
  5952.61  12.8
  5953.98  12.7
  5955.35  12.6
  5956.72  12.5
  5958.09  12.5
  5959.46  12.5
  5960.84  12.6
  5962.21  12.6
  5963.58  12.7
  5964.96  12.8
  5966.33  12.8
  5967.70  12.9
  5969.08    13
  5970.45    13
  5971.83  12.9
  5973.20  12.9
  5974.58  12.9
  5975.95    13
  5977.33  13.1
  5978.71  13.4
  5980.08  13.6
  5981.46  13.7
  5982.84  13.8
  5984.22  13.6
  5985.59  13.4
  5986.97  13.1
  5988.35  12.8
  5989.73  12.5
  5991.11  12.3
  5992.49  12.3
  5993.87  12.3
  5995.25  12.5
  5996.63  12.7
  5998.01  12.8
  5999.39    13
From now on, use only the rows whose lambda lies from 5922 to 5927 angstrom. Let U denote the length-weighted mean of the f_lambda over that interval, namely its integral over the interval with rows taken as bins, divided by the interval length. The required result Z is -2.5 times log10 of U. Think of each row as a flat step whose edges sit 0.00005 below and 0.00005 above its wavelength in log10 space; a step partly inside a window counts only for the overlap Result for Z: -2.73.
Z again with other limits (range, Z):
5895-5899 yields -2.67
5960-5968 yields -2.76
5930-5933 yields -2.78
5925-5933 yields -2.77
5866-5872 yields -2.82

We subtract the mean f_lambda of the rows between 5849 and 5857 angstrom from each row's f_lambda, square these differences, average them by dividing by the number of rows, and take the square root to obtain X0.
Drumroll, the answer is 0.08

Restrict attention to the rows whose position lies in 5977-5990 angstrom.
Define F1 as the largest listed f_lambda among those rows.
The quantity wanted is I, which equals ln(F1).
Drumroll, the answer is 2.62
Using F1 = 13.8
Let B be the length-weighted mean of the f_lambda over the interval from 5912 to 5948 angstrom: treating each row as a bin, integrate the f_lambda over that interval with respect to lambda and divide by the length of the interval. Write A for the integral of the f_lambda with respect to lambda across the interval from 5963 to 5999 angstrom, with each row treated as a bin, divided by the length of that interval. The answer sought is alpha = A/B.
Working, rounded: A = 13.0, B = 12.6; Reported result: 1.026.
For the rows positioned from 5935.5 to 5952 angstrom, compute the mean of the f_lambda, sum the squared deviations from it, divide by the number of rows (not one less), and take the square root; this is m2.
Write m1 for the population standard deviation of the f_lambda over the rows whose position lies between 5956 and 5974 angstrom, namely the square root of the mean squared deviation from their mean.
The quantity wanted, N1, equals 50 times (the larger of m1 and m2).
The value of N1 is 9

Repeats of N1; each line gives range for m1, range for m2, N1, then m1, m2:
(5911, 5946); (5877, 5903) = 43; 0.40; 0.85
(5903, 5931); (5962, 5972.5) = 15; 0.29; 0.13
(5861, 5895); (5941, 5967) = 50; 0.99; 0.27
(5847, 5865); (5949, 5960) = 12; 0.12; 0.24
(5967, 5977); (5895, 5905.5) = 25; 0.05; 0.49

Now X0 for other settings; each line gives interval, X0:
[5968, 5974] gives 0.05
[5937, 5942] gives 0.04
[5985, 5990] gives 0.34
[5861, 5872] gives 0.21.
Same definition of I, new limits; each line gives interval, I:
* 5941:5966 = 2.59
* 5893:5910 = 2.54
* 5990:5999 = 2.55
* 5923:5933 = 2.56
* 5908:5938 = 2.56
